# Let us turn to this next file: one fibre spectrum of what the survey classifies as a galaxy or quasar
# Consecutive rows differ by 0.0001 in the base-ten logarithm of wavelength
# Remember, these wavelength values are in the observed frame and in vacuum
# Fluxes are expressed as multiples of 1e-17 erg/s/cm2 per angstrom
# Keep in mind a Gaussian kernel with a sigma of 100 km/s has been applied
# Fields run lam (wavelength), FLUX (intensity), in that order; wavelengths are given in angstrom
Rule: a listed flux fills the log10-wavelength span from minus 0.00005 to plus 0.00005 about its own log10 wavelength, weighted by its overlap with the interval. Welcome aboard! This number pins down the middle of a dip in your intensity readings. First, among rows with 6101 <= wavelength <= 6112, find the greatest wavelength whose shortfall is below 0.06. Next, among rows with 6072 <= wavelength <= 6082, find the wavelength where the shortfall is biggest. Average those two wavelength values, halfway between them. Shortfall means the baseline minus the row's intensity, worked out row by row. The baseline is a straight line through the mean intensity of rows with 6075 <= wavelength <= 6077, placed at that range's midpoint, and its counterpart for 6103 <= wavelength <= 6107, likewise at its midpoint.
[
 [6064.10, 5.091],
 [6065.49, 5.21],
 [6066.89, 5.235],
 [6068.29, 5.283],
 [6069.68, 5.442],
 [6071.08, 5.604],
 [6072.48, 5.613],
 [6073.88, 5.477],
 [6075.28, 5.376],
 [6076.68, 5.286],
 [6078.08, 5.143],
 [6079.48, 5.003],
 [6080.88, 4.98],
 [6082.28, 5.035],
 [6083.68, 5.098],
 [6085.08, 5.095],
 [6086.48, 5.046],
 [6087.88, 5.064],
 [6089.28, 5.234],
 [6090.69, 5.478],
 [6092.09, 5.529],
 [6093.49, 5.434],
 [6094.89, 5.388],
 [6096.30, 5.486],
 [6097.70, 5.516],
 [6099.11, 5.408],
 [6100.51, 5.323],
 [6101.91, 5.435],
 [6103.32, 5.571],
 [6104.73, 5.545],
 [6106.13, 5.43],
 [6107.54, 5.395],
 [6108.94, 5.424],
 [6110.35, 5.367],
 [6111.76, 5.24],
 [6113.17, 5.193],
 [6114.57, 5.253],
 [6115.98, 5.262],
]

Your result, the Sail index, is 6092.8 angstrom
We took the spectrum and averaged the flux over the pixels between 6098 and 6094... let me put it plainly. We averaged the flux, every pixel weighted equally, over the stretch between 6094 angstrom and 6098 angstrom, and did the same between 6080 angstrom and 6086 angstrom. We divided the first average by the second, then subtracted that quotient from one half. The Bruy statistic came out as -0.58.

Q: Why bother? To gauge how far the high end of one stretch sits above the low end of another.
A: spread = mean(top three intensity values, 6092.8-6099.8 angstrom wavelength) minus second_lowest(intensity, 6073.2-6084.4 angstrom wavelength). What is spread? 0.48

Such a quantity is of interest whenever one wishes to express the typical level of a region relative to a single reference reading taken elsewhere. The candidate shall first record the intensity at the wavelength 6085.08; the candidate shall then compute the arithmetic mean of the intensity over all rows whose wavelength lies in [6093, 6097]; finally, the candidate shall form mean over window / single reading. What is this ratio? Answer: 1.07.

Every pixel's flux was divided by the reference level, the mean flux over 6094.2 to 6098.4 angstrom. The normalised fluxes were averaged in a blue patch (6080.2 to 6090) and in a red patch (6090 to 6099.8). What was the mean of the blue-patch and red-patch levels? 0.965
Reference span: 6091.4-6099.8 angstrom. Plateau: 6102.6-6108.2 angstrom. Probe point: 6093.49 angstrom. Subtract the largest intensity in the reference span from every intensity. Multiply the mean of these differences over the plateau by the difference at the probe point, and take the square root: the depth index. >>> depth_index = 0.06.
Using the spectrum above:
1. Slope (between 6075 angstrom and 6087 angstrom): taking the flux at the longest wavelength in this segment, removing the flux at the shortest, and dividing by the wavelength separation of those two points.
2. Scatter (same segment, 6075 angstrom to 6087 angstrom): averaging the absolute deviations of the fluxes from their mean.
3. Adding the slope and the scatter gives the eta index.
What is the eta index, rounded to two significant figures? 0.071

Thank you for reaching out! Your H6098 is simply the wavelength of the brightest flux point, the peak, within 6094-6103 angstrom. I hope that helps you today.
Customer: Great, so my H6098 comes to 6097.70 angstrom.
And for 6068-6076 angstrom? 6072.48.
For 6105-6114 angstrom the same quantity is 6106.13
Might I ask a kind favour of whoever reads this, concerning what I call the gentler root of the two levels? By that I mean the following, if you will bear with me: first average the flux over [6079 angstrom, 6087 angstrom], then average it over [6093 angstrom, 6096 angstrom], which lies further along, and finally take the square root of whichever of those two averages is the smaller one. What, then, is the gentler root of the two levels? 2.25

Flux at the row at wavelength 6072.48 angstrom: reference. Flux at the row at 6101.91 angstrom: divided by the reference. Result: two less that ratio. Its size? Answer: 1.03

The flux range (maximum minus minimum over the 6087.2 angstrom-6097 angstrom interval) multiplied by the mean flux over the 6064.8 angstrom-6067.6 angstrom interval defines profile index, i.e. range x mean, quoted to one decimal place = 2.4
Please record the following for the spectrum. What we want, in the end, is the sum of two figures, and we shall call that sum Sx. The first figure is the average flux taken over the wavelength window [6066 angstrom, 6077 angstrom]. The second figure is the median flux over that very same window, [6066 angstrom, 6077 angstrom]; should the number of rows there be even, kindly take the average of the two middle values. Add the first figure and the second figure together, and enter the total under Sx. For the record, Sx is 10.82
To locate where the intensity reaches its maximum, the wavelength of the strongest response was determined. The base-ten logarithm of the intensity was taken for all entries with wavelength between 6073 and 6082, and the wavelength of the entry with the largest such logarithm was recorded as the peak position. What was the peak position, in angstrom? 6073.88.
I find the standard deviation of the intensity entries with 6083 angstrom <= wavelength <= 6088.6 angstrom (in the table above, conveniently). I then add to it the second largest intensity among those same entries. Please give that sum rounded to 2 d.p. 5.12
